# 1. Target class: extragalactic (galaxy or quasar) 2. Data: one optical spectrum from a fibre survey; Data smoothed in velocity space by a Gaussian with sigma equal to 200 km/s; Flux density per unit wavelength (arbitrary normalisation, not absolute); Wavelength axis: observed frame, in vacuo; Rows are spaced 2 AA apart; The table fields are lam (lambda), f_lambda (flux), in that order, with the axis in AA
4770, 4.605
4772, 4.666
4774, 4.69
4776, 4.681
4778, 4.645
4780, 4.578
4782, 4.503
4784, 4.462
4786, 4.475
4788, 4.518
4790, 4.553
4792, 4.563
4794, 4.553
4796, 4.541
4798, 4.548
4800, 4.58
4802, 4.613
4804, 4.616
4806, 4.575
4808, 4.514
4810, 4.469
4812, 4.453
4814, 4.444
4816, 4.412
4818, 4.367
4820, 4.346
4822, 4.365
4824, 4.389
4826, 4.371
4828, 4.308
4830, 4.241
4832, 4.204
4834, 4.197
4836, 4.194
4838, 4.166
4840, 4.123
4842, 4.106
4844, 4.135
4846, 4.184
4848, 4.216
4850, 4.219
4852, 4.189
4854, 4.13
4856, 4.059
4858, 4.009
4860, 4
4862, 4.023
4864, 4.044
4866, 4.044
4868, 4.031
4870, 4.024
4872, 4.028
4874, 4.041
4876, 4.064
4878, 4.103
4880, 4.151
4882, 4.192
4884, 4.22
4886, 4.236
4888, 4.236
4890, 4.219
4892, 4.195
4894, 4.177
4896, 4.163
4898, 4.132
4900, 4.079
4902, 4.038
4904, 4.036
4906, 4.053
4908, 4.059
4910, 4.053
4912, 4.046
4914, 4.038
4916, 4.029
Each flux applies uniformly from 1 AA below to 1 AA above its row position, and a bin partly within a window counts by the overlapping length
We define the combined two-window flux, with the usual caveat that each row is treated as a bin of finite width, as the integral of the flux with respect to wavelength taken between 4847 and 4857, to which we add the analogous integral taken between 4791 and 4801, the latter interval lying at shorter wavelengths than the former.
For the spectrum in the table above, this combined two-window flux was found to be 87.2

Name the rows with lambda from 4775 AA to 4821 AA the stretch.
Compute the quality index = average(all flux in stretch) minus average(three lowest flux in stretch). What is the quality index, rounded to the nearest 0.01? 0.15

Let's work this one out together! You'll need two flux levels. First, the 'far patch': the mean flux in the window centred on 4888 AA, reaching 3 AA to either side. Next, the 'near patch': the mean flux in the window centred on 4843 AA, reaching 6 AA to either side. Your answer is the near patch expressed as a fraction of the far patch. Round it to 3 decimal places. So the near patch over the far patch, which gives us 0.982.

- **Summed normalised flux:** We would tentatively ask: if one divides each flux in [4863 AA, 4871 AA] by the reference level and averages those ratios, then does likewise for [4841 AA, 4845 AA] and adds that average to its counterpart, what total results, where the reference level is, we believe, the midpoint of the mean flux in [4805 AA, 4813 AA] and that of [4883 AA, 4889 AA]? 1.87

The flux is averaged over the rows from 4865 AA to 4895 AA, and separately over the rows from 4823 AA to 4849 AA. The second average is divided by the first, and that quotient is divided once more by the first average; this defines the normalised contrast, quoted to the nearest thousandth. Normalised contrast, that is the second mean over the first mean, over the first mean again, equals 0.247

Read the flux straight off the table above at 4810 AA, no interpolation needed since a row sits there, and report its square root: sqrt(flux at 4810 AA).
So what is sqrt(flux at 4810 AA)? 2.11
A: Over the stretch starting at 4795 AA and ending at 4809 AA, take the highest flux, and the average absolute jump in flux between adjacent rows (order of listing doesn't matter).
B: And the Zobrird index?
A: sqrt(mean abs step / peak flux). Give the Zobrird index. 0.080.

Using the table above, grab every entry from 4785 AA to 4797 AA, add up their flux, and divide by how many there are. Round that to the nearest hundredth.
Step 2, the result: 4.53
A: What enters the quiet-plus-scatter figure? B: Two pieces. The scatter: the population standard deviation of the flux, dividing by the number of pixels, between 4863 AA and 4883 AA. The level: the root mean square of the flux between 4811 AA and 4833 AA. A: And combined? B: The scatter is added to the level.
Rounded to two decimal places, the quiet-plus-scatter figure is 4.41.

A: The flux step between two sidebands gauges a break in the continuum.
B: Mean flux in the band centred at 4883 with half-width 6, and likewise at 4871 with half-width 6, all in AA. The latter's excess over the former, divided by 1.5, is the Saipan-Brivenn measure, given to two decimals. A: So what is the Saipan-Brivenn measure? -0.10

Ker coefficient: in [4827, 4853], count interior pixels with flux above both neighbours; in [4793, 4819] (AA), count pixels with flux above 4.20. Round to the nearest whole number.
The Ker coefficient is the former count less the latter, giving -12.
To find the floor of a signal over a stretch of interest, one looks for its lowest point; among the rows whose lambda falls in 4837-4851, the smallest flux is 4.106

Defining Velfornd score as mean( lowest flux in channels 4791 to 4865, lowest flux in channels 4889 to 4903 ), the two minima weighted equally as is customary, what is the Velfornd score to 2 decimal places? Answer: 4.02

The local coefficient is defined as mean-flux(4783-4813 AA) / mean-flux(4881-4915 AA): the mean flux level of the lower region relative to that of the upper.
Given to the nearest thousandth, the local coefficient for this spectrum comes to 1.099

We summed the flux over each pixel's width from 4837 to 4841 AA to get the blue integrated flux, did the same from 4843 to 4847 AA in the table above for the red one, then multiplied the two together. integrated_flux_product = 276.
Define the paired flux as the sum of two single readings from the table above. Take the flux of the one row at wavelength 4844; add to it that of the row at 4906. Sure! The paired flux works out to 8.19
